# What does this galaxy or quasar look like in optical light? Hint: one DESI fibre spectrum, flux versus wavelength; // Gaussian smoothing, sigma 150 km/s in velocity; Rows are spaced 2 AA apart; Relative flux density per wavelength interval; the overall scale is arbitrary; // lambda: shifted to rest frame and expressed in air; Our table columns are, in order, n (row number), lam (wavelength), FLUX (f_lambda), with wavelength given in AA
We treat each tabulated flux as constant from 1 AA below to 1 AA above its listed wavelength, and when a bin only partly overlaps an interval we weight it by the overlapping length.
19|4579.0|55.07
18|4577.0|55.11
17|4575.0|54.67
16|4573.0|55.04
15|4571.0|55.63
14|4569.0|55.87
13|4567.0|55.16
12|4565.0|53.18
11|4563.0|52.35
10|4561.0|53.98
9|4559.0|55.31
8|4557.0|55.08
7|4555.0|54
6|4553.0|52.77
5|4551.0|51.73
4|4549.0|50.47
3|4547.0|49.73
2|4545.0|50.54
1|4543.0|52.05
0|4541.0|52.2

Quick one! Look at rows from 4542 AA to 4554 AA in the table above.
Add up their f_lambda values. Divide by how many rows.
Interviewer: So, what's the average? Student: 51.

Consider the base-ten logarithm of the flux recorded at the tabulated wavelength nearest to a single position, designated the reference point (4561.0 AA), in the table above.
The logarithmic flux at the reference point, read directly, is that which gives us 1.73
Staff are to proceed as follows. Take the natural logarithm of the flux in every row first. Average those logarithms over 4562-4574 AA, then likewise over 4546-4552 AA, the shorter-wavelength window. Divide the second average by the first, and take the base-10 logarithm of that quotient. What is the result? -0.0081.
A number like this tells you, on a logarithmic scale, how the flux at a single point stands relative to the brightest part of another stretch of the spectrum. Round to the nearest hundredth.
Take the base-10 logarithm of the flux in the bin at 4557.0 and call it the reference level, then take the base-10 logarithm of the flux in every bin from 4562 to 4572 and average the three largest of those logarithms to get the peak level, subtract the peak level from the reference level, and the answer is 0.00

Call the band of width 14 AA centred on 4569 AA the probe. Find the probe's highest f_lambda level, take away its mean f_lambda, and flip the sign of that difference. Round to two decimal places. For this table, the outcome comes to -1.31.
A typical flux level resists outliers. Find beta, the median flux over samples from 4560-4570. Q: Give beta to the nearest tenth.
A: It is 54.0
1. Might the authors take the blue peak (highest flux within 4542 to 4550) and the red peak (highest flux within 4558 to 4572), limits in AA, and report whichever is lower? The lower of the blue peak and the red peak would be 52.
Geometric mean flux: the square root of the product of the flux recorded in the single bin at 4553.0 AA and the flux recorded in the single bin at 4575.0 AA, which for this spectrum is 53.7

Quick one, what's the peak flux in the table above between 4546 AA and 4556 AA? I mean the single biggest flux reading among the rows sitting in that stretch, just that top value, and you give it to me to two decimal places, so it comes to 54.00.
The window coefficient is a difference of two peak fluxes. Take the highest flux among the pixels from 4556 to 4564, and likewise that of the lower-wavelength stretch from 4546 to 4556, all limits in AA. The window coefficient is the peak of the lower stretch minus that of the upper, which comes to -1.3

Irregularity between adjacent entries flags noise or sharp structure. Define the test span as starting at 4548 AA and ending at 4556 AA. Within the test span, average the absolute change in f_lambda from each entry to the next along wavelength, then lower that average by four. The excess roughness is -2.82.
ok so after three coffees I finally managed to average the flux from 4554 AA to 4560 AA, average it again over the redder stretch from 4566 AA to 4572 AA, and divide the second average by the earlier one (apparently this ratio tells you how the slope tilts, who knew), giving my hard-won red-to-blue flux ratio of 1.01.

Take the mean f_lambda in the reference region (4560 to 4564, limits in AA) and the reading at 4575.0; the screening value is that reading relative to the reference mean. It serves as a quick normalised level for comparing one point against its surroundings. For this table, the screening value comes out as 1.03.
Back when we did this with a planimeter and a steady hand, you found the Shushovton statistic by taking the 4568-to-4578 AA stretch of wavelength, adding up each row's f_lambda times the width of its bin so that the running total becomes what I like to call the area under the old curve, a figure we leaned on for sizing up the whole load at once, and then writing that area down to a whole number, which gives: 553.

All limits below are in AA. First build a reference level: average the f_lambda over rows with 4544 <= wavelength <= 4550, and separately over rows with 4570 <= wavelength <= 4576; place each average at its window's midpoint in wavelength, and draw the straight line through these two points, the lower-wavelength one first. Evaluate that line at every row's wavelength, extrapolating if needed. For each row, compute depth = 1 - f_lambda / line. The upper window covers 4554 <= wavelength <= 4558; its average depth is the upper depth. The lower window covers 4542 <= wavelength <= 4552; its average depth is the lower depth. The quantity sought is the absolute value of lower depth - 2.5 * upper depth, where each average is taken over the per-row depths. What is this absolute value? 0.11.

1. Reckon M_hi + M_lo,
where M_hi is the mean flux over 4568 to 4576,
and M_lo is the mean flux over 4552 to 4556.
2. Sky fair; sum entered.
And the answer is 109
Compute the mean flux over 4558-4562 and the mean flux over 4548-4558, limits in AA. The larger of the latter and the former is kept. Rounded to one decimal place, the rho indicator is 54.6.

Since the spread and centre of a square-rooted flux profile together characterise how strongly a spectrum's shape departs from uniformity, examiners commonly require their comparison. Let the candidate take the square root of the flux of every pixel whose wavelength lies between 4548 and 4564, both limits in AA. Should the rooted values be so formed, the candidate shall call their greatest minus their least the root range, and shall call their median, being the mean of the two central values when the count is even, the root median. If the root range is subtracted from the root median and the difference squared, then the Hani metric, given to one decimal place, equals 48.6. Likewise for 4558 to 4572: 51.7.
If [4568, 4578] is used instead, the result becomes 53.9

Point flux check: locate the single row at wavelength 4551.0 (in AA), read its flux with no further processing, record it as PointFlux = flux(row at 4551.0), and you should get 51.73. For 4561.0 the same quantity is 53.98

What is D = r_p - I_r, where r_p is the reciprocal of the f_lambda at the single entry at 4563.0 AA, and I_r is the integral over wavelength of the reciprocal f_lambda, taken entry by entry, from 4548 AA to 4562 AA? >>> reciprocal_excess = -0.244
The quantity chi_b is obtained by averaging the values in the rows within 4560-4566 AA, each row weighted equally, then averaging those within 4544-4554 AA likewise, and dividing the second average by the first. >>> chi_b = 0.960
